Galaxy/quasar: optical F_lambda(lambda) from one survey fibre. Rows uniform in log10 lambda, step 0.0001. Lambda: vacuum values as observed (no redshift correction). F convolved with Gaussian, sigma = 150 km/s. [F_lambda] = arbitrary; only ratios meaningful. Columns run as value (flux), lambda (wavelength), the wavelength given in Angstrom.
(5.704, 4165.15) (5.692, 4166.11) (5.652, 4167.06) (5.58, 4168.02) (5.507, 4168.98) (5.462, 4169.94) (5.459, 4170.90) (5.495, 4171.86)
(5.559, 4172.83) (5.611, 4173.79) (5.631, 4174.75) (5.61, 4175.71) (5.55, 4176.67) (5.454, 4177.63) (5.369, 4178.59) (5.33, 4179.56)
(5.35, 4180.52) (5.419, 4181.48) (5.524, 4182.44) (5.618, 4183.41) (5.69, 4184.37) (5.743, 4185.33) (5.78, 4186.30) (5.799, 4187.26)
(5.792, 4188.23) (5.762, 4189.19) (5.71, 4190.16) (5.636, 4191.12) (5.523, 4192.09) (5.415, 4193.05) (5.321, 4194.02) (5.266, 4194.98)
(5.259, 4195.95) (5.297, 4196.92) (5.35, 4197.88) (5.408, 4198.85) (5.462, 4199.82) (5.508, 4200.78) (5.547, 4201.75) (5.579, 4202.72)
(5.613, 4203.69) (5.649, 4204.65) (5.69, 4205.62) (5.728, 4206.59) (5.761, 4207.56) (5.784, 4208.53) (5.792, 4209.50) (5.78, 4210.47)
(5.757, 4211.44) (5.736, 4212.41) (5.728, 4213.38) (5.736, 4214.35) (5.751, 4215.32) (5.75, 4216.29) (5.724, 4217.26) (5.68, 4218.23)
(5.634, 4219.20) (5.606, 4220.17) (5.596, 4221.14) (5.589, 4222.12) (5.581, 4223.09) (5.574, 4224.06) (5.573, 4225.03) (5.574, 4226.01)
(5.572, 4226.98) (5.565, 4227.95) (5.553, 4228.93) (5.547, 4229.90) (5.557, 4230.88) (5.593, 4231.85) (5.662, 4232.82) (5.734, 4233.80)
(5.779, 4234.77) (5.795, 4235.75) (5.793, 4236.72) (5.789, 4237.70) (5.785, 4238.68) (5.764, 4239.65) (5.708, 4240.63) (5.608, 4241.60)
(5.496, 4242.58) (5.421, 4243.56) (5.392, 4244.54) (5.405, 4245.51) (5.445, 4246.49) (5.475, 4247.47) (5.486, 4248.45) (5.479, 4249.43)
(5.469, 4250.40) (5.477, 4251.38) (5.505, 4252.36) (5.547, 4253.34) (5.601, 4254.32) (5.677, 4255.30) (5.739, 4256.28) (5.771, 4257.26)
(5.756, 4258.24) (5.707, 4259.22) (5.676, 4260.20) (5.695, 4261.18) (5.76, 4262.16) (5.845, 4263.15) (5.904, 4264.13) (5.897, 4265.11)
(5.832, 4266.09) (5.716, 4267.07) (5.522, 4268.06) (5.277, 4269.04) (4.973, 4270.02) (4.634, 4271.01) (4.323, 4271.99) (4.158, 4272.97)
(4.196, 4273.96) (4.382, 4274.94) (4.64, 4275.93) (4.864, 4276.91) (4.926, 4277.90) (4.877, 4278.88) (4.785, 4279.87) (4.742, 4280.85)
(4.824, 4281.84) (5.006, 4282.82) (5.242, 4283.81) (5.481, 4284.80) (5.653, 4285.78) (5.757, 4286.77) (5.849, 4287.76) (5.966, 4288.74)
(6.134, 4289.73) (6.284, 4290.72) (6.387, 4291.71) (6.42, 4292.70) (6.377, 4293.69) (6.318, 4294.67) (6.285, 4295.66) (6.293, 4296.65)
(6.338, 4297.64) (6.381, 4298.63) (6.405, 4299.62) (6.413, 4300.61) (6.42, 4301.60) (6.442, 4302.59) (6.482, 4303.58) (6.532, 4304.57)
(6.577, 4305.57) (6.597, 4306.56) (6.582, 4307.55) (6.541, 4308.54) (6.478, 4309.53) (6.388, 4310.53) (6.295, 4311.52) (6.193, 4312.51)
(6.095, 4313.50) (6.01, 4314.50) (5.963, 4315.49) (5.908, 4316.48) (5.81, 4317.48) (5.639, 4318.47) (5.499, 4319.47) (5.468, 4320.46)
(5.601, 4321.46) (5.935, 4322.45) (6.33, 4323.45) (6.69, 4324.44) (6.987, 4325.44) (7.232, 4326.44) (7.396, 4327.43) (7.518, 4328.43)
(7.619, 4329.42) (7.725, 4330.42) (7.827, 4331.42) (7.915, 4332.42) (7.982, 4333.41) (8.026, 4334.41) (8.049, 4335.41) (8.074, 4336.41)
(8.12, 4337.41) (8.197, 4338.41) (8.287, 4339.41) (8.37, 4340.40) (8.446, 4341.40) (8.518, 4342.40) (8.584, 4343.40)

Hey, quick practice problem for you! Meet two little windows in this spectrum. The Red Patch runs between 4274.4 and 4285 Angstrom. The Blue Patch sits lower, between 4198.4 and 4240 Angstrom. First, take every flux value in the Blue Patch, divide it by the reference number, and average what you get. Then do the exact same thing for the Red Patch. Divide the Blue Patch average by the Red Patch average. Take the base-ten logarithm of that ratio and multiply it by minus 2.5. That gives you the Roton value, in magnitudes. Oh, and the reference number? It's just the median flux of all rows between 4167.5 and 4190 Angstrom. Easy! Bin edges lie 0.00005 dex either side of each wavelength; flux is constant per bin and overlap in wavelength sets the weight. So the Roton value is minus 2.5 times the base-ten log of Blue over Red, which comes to -0.16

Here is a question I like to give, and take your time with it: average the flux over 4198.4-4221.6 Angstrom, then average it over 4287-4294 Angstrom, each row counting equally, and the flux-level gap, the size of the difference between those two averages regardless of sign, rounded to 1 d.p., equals 0.5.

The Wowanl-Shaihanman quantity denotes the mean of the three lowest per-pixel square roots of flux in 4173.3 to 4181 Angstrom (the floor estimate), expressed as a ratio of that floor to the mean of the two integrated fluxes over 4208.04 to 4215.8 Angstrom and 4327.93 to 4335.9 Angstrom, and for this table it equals 0.043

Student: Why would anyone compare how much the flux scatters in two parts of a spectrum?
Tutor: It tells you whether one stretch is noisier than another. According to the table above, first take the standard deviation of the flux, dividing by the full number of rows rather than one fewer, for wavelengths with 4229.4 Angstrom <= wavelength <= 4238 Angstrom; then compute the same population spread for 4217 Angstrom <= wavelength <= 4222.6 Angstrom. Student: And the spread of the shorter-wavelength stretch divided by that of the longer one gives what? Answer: 0.49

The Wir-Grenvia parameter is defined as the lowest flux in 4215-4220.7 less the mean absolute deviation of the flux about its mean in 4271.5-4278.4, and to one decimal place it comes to 5.3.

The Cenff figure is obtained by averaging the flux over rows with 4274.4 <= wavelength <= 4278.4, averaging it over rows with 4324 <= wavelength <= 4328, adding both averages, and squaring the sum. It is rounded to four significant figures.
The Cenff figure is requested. 138.8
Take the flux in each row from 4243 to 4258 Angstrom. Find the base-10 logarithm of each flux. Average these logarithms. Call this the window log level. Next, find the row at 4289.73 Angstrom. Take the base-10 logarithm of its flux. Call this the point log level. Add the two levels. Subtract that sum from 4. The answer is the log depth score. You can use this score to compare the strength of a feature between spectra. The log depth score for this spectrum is 2.47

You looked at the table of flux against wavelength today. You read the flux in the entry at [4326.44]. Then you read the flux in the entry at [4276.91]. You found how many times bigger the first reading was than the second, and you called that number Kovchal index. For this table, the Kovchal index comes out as 1.49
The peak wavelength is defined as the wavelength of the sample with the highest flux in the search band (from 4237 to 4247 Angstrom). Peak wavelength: 4237.70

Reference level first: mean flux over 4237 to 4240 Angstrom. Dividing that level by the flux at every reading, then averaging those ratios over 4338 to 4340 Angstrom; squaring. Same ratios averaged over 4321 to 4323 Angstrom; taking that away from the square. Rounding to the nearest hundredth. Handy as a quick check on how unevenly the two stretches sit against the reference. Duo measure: -0.51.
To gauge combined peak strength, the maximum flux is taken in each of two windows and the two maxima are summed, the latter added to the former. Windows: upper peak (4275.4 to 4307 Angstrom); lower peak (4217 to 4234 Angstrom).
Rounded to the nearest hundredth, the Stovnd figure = 12.33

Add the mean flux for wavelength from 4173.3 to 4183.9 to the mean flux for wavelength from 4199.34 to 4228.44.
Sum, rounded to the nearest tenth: 11.2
